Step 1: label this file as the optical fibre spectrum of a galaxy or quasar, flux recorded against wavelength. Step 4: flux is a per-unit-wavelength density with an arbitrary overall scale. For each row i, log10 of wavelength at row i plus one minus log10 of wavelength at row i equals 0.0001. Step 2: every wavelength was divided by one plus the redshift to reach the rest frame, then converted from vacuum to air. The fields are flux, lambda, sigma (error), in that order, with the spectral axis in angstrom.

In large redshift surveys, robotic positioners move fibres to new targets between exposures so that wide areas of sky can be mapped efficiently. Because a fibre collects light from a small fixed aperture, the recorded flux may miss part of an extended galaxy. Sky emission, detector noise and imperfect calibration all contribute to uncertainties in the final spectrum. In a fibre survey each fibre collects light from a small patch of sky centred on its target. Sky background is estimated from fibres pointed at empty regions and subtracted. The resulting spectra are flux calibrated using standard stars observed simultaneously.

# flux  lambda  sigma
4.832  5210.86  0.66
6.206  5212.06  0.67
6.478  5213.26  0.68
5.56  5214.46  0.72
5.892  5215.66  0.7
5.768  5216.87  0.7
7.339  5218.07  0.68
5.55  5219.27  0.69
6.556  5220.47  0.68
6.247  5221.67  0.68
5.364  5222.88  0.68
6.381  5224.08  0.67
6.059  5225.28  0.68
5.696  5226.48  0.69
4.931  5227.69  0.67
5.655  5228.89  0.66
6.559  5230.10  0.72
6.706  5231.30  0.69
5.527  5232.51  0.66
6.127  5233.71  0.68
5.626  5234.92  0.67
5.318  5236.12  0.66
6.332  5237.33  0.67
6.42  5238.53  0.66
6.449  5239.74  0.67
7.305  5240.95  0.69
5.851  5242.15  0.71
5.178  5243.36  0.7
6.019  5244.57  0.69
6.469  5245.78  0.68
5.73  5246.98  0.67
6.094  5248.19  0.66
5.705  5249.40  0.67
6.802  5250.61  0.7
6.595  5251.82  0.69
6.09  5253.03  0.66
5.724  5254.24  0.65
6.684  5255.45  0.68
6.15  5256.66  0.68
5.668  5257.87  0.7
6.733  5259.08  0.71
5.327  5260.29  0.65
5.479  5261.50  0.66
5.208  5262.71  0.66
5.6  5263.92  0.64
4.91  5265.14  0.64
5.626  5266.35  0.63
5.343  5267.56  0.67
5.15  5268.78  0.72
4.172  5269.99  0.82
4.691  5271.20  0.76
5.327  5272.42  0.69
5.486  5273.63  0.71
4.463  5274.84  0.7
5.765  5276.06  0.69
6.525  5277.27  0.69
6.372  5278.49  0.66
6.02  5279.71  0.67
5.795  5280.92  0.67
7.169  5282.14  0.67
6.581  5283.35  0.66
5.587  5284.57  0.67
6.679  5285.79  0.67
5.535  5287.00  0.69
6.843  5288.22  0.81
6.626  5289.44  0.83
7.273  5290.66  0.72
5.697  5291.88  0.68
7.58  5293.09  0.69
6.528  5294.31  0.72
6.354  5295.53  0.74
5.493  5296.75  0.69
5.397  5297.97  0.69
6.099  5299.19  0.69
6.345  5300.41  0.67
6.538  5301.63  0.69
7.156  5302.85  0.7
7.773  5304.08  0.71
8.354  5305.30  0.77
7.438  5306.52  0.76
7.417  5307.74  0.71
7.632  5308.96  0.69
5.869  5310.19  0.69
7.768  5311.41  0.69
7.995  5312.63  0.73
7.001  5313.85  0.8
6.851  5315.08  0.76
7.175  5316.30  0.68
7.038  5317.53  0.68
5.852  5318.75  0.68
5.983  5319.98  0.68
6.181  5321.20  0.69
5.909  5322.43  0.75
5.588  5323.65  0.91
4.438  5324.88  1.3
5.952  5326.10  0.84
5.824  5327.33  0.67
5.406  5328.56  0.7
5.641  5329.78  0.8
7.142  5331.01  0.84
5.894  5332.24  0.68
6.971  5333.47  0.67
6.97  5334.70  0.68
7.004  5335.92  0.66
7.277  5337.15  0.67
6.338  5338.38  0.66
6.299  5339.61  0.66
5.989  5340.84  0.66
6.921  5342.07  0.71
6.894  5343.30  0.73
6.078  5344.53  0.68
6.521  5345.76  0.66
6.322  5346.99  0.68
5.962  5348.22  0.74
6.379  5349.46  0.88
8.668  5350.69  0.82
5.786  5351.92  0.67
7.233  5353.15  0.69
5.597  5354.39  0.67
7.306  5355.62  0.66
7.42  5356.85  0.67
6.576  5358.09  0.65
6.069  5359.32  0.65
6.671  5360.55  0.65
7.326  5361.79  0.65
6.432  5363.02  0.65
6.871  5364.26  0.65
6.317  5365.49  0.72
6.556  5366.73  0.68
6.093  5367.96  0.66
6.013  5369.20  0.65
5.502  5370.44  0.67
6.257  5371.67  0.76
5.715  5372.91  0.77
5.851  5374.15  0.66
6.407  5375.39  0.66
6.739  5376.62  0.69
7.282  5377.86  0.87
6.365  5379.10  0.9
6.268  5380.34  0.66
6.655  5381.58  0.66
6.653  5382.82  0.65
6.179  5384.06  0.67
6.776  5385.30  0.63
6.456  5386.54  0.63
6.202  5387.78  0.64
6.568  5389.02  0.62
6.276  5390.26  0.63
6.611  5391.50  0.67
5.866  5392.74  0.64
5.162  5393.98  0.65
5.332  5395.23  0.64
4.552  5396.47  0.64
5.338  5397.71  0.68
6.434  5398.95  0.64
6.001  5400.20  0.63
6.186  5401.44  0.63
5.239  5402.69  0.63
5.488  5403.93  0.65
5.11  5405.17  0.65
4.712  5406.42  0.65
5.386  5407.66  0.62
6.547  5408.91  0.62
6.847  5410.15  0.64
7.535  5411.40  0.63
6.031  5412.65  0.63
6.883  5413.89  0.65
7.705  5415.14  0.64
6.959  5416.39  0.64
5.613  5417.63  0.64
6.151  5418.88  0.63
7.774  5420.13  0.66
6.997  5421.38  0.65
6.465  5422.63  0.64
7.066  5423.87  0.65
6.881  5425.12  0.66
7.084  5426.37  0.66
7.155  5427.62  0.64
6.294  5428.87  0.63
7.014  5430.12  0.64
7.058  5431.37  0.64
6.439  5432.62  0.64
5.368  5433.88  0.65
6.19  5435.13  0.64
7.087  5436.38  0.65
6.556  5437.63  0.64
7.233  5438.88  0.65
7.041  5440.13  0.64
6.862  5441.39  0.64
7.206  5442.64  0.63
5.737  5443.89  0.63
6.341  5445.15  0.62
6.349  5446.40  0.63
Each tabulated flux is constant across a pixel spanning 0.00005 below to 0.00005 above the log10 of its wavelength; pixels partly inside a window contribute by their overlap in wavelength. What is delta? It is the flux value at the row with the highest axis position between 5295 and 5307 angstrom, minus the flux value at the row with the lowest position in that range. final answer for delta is 1.1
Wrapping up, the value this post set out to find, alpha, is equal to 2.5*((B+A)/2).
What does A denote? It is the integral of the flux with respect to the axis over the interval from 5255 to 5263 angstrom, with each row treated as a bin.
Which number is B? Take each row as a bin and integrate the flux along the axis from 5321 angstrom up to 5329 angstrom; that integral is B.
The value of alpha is 115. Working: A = 47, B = 45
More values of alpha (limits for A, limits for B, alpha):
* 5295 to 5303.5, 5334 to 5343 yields 141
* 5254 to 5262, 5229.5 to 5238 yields 124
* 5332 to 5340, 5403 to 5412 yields 134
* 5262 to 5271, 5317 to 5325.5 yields 120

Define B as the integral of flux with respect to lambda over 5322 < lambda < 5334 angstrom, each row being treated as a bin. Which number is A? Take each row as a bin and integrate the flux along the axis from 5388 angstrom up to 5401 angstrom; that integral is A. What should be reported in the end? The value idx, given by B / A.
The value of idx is 0.93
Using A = 76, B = 70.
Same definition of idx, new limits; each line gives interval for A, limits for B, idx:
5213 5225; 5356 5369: 1.18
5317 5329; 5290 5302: 1.09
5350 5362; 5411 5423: 0.99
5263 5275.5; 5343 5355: 1.23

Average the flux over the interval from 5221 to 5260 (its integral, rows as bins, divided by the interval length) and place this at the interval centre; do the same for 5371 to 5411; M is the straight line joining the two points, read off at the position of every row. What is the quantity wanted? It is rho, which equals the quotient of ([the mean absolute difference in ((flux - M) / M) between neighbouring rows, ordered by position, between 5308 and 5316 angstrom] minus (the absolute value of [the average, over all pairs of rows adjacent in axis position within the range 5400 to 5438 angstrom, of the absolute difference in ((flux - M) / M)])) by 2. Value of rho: 0.027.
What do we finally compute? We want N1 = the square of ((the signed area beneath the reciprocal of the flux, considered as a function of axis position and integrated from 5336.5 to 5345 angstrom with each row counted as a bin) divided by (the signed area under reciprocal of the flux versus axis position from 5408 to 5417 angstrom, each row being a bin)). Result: 0.98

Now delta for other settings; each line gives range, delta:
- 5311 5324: -2.2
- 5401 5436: 0.0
